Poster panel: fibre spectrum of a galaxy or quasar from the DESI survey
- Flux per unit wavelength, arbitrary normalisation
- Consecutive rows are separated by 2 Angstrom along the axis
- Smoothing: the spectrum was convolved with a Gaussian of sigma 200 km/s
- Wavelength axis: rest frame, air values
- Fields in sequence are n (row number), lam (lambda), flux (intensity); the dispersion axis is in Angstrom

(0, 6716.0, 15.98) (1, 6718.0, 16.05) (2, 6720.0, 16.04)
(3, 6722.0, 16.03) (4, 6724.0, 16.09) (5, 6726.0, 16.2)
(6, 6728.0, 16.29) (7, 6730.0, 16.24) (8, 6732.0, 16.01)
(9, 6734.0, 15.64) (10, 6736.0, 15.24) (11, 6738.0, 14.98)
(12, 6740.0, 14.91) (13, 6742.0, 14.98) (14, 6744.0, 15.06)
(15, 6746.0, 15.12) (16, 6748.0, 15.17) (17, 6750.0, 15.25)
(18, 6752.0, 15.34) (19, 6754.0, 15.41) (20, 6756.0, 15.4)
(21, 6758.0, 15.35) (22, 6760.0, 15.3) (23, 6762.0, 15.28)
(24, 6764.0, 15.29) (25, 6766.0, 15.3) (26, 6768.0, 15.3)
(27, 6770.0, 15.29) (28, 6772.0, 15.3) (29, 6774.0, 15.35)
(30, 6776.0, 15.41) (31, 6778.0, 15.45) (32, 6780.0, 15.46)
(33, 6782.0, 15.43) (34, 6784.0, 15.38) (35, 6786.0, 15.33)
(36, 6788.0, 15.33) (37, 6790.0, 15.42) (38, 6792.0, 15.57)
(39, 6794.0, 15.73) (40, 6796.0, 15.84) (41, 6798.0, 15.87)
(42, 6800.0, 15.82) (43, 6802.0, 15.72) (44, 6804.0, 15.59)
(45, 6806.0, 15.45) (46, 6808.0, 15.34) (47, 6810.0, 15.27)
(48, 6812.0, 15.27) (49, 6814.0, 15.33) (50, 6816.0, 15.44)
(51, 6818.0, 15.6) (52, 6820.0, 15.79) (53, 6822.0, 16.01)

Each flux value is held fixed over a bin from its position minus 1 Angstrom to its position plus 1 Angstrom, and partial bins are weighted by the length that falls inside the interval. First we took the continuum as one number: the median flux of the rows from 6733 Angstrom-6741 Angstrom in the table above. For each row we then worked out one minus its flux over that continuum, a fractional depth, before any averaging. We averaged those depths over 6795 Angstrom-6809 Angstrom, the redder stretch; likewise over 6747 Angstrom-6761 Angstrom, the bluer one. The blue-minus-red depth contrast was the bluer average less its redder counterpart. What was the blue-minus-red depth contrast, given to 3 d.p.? 0.023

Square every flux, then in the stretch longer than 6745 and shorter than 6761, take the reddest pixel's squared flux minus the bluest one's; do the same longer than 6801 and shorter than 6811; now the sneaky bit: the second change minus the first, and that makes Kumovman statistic -19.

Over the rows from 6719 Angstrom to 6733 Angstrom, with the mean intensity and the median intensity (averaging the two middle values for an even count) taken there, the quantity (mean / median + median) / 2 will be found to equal 8.55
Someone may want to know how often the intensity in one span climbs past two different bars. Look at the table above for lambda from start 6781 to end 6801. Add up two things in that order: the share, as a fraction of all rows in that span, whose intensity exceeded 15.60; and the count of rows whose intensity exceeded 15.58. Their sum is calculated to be 4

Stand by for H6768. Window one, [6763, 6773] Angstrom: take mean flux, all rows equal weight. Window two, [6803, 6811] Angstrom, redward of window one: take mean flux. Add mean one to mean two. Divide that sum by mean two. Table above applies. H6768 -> 1.99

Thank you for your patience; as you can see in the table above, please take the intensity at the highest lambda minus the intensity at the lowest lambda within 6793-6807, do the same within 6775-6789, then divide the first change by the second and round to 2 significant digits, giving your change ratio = 3.5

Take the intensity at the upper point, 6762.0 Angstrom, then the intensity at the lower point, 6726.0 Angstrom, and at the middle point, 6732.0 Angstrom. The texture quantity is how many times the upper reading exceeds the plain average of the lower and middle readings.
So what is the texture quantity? 0.95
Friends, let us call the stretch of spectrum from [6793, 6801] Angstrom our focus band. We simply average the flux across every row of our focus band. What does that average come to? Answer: 15.8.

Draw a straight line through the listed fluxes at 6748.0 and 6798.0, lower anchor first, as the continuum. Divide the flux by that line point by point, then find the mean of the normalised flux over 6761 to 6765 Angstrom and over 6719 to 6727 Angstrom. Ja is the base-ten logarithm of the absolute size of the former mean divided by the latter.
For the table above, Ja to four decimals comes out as -0.0384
